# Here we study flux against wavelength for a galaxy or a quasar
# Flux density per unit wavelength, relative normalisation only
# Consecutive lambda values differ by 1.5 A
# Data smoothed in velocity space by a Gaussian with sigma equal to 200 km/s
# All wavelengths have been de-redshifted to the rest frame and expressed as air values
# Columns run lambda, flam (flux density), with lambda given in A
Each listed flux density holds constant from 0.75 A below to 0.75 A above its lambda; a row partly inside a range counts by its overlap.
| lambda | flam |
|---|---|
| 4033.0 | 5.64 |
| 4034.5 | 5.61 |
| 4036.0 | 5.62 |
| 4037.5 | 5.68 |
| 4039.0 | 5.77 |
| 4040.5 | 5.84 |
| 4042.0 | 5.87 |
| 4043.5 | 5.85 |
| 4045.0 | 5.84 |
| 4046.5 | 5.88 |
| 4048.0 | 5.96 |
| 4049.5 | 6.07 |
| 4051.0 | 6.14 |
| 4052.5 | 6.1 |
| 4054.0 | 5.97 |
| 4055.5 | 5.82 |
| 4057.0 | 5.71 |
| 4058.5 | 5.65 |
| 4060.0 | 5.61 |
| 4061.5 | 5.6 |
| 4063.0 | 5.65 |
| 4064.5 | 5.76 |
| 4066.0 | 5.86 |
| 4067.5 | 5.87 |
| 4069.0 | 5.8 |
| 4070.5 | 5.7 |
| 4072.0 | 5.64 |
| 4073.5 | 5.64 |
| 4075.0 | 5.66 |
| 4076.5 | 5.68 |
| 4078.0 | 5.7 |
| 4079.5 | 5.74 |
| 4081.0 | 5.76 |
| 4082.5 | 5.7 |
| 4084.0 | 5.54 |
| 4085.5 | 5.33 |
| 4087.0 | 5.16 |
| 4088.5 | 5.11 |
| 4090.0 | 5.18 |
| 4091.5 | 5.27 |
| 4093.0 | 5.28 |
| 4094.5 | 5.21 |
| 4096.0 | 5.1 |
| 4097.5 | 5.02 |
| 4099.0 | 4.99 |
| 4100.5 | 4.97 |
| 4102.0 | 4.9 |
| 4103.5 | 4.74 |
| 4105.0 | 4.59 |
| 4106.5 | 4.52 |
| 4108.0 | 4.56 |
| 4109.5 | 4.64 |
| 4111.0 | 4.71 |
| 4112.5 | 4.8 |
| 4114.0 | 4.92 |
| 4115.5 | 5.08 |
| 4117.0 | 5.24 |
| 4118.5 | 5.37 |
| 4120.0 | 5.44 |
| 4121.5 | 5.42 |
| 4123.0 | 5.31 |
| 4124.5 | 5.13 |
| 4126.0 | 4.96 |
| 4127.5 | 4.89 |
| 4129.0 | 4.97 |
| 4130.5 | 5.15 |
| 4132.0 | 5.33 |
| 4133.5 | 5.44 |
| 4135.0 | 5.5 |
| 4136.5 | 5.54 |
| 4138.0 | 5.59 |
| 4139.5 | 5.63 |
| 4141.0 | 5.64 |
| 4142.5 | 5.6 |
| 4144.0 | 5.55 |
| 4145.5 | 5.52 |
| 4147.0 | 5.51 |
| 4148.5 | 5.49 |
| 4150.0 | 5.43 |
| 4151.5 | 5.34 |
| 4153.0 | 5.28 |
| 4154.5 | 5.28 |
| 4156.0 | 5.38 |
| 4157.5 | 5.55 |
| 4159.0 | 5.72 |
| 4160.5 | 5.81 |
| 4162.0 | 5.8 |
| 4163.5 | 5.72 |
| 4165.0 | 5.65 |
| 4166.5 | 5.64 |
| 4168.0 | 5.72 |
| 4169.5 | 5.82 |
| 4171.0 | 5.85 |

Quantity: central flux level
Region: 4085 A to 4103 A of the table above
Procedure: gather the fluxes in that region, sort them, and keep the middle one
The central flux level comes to 5.1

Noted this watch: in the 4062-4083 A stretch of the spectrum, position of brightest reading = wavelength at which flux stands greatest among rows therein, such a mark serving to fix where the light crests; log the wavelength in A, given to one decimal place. 4067.5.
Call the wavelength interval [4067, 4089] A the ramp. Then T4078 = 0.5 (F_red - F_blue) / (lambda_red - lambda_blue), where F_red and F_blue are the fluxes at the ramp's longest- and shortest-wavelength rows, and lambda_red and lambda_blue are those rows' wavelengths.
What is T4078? -0.018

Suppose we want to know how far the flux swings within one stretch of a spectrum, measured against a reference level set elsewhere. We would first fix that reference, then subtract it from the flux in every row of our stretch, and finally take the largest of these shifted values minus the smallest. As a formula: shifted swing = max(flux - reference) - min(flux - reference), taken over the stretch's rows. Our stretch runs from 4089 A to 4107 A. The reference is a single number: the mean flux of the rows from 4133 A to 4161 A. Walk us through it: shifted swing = 0.76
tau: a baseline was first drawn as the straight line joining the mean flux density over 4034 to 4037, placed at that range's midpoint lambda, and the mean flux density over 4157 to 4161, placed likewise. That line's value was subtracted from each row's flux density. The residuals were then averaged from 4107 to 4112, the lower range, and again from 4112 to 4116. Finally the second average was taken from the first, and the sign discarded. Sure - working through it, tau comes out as 0.29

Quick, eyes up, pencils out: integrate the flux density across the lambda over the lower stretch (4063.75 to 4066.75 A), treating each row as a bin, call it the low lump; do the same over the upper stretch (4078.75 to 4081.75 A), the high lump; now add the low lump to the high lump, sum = 34.7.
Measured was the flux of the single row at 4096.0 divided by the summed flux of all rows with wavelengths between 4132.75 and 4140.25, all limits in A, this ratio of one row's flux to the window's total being 0.18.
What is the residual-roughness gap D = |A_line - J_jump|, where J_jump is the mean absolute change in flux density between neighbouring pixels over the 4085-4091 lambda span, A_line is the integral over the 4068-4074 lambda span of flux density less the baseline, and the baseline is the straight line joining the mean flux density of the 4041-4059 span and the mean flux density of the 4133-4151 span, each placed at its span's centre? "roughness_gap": 0.8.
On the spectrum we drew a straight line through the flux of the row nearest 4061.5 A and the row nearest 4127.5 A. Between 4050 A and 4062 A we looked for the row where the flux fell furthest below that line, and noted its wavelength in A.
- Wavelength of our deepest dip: 4060.0 A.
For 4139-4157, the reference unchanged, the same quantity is 4153.0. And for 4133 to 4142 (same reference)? 4133.5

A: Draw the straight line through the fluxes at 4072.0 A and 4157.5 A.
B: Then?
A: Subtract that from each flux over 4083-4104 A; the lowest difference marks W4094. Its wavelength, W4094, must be 4103.5 A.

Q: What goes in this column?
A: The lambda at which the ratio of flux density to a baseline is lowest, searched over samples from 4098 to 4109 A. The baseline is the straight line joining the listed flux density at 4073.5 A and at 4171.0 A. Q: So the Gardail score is 4106.5 A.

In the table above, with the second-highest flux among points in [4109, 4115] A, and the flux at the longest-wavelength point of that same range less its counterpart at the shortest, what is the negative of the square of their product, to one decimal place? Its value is -1.8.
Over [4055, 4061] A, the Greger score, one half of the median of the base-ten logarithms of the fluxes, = 0.377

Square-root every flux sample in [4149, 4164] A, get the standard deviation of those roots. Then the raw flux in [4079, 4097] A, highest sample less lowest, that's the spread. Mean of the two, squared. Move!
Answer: 0.12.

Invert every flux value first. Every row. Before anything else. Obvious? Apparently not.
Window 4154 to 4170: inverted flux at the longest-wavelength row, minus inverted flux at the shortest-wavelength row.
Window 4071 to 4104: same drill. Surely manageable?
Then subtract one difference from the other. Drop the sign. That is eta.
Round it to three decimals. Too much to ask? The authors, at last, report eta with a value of 0.051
